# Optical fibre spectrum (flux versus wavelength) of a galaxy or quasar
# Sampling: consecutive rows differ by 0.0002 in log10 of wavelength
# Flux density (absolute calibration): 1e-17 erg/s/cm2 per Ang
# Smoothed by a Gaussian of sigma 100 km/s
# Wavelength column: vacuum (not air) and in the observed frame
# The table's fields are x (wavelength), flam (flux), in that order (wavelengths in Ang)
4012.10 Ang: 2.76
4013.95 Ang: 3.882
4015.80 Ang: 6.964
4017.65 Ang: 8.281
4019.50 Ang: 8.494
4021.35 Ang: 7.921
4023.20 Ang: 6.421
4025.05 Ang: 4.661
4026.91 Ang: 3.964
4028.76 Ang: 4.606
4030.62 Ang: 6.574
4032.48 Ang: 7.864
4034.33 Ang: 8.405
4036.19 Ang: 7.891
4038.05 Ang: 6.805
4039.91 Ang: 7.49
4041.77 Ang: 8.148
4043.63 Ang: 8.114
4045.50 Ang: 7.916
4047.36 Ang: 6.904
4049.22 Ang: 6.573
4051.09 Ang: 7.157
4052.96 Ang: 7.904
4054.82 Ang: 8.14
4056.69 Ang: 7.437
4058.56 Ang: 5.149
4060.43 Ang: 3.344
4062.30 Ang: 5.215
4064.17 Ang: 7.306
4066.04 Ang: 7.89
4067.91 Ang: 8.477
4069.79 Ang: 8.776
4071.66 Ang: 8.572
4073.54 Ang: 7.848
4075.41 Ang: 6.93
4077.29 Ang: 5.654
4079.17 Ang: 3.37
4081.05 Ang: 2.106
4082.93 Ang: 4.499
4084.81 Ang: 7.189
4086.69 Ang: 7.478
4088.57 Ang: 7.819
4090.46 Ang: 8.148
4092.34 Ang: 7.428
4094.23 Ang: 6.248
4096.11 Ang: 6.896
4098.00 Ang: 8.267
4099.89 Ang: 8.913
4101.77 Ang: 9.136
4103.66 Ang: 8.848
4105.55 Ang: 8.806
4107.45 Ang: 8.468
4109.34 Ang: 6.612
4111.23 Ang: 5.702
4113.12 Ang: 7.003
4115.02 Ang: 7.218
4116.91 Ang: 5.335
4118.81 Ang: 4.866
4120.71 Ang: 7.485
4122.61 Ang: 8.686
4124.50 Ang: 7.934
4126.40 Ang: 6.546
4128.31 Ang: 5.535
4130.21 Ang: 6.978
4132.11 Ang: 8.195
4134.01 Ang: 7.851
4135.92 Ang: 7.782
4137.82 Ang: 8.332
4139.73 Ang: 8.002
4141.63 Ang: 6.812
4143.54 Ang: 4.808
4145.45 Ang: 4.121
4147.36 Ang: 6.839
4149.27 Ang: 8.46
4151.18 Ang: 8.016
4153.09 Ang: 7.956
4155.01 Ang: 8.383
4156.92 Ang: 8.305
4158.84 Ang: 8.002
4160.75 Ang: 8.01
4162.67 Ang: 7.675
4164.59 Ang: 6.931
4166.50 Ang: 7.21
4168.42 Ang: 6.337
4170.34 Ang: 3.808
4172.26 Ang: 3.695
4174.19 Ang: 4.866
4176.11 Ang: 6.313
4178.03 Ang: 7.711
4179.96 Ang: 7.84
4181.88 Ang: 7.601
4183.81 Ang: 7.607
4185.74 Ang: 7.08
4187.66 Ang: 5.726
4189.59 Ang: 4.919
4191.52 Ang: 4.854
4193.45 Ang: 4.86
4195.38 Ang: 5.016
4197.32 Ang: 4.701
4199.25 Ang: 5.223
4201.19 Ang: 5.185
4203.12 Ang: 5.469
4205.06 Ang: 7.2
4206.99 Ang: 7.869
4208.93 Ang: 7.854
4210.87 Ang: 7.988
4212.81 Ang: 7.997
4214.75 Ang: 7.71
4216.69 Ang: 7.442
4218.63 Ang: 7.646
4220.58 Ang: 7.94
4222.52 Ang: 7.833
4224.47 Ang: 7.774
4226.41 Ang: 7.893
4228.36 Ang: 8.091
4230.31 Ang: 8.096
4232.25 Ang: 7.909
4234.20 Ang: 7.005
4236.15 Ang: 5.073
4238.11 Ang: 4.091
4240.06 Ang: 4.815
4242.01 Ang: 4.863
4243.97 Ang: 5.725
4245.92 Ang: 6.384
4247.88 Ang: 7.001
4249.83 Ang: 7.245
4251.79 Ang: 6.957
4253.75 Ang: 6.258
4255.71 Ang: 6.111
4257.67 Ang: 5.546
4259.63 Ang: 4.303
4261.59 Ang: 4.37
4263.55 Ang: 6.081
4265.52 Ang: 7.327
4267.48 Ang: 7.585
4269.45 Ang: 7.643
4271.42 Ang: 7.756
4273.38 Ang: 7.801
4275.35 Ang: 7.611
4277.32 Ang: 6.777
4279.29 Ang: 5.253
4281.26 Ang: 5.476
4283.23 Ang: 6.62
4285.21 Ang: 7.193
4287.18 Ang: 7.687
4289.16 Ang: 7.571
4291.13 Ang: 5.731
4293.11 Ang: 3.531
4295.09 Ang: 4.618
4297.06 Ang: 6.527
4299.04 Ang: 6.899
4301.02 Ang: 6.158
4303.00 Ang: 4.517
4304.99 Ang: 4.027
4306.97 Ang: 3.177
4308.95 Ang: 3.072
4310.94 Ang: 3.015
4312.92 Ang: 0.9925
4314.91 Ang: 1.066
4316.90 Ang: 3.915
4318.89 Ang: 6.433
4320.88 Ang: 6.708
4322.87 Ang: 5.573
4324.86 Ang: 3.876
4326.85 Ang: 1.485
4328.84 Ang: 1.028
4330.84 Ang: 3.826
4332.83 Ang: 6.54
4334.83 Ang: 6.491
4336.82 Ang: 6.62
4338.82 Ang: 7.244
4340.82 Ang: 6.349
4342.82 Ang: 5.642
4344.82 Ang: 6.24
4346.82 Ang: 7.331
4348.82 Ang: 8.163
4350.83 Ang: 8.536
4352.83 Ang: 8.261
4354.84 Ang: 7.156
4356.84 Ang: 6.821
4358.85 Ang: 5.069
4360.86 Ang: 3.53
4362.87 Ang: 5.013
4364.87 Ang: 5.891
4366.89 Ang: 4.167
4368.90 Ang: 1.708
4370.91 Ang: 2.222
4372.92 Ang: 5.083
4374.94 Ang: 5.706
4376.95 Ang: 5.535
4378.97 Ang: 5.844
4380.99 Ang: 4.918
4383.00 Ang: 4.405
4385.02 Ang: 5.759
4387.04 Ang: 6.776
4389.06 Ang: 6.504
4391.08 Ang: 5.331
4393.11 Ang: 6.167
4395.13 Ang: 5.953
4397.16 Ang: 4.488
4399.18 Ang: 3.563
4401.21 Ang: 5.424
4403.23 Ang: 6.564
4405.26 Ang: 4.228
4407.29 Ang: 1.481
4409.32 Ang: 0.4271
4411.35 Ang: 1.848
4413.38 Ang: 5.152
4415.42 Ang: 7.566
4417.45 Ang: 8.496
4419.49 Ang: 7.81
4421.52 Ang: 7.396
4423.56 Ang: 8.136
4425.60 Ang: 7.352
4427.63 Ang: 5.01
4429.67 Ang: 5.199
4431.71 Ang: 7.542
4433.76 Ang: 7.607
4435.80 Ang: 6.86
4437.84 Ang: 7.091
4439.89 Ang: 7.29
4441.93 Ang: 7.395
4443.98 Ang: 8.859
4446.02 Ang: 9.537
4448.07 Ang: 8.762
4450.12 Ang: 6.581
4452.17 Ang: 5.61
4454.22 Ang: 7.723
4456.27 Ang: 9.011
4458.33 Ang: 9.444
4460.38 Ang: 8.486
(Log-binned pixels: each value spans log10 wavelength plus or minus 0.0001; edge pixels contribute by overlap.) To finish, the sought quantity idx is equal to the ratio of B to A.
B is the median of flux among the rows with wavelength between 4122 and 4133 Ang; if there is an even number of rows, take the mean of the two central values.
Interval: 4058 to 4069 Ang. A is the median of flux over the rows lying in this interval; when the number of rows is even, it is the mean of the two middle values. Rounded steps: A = 6.3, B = 7.5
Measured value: 1.19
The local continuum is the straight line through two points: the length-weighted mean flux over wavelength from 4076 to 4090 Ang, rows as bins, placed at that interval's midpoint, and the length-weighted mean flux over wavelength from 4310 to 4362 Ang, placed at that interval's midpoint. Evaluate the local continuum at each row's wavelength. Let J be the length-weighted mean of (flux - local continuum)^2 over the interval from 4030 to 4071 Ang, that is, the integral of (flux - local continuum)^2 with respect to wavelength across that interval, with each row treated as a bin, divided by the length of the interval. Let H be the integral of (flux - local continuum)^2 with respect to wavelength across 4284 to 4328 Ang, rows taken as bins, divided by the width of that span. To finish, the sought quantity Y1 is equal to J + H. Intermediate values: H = 4.5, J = 4.3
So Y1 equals 8.9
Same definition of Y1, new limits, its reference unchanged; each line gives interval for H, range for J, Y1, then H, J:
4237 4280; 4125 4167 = 6.8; 2.2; 4.6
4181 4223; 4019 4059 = 6.7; 3.0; 3.7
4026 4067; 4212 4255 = 7.2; 3.6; 3.6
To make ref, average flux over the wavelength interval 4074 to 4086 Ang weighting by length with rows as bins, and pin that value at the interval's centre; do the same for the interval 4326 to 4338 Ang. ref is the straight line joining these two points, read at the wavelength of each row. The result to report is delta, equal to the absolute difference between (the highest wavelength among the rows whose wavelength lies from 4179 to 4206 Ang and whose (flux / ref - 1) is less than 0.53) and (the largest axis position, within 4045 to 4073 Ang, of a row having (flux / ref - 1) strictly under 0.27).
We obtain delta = 142.8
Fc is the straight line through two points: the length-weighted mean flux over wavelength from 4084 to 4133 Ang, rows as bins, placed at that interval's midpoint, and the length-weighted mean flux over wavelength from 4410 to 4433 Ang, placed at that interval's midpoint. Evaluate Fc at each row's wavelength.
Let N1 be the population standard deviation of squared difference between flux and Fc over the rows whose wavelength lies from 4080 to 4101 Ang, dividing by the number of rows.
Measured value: 8.19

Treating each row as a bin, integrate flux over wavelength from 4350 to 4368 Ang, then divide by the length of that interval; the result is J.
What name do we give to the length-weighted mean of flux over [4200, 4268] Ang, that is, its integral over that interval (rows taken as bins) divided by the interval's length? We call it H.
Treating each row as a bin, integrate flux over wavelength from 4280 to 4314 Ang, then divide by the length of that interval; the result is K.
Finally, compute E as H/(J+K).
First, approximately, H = 6.7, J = 6.0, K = 5.1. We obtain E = 0.60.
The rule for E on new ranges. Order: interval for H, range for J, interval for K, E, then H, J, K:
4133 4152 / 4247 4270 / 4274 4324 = 0.61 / 7.1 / 6.3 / 5.2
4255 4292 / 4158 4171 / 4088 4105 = 0.44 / 6.6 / 6.9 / 8.0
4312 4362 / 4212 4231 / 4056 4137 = 0.36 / 5.4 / 7.8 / 7.0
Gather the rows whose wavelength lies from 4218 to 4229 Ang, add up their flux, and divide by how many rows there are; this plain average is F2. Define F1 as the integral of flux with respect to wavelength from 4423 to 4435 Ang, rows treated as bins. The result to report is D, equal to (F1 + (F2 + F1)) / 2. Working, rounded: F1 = 81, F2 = 7.9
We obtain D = 85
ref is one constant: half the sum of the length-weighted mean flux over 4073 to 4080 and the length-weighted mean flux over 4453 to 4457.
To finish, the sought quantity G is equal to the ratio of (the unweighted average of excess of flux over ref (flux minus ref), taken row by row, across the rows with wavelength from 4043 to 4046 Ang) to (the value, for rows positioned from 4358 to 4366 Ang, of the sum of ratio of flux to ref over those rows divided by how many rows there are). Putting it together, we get 1.4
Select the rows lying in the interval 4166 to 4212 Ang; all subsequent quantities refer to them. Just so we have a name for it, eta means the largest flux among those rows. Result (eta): 7.988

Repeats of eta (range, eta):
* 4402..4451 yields 9.537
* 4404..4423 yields 8.496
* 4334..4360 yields 8.536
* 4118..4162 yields 8.686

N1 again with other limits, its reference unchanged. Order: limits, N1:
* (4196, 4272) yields 2.14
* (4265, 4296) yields 2.63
